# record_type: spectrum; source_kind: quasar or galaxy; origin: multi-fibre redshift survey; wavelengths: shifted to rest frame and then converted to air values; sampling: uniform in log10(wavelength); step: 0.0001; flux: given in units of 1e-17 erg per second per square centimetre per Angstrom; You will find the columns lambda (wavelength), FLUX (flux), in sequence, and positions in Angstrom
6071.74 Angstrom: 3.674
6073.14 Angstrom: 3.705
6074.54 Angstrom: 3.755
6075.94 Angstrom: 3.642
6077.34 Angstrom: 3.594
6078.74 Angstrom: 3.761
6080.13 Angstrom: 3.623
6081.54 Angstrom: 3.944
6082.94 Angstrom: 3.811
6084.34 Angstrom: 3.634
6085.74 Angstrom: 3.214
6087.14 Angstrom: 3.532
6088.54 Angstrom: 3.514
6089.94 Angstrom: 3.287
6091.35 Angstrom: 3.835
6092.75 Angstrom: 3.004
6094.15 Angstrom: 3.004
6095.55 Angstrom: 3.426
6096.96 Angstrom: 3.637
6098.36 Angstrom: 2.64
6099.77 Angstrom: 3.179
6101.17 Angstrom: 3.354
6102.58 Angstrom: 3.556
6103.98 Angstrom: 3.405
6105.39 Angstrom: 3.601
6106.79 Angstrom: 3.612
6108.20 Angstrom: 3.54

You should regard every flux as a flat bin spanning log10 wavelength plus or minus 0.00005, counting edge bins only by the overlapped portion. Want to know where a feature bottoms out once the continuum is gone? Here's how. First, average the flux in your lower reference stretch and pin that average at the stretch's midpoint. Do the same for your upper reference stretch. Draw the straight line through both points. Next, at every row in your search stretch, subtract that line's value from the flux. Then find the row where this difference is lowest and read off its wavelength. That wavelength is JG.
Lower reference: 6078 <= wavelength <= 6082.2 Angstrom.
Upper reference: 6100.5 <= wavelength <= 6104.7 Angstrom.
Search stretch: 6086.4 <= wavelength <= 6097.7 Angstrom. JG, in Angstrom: 6092.75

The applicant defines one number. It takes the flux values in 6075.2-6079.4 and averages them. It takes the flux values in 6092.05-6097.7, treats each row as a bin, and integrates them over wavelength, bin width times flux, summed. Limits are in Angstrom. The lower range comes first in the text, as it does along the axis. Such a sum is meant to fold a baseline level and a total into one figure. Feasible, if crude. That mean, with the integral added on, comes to 22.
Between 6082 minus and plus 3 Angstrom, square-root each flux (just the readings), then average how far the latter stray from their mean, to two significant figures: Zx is 0.032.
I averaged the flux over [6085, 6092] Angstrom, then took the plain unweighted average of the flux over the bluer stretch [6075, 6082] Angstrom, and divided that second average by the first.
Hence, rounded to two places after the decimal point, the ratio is 1.07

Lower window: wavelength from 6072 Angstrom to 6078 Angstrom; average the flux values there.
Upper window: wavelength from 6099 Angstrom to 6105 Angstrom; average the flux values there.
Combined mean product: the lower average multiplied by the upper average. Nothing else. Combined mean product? 12.4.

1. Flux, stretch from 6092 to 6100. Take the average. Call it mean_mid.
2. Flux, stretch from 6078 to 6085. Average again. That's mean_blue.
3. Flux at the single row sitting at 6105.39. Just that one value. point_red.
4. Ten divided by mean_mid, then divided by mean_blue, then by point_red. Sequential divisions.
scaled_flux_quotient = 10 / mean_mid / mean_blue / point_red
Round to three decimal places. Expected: 0.235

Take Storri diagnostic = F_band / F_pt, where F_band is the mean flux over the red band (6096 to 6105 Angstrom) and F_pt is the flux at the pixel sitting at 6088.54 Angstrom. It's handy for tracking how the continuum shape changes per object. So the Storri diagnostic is 0.94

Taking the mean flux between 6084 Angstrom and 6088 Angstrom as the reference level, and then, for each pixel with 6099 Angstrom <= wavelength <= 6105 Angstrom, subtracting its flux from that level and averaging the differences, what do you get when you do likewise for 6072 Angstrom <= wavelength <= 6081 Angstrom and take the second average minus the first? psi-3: -0.31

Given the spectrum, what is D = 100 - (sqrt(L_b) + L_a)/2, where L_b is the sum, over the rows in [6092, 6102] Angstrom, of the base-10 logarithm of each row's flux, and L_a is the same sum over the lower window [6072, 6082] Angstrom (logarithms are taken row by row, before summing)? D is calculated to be 97.1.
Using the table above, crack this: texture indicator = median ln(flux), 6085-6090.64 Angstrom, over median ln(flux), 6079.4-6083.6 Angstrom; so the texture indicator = 0.91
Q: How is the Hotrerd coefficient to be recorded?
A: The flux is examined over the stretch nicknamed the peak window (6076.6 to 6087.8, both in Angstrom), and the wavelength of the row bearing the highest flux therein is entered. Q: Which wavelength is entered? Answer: 6081.54 Angstrom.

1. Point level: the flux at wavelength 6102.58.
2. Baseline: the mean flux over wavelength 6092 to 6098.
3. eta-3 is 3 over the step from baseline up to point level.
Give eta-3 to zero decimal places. 10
